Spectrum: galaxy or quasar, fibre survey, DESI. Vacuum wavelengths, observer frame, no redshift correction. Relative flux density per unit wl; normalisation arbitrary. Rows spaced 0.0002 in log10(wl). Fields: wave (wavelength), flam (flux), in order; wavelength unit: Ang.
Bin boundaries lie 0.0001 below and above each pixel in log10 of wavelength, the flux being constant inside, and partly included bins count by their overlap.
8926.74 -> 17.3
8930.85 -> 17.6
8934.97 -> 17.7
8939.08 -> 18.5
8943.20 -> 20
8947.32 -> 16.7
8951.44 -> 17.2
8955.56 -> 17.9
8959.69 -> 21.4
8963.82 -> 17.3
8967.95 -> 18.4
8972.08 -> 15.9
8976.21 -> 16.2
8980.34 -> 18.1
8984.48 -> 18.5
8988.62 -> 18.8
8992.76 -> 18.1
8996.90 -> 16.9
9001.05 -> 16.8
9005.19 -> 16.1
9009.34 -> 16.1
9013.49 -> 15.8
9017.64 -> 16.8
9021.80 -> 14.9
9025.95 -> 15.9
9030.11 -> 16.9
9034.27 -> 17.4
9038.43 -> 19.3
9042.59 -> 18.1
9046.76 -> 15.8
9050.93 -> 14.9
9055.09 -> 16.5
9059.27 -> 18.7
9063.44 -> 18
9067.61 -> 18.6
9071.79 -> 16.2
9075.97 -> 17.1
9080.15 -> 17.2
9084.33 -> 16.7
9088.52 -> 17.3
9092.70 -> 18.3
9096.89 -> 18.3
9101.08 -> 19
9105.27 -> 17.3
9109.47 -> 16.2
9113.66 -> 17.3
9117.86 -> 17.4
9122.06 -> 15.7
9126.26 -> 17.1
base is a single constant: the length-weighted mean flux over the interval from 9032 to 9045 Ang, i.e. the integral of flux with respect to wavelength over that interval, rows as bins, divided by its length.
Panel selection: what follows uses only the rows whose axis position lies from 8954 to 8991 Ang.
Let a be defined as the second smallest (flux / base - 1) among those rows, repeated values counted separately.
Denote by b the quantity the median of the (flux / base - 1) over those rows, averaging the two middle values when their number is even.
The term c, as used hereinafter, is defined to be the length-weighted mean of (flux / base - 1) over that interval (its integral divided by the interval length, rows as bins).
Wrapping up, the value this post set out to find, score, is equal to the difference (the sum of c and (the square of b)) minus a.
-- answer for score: 0.102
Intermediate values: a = -0.109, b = -0.005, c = -0.007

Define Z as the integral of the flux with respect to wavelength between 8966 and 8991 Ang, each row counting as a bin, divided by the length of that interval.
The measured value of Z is 17.66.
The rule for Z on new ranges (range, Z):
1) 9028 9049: 17.47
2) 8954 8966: 18.89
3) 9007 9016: 16.00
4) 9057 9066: 18.32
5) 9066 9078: 17.24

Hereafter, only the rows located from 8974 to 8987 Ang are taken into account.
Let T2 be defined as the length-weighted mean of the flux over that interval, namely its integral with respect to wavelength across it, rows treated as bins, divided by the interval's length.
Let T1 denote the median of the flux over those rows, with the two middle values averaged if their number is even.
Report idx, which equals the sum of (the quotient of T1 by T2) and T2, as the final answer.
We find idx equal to 18.7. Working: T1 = 18.1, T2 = 17.6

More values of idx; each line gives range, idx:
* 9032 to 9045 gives 19.2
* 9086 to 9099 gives 18.9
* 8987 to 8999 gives 18.9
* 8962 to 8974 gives 18.2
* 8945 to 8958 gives 18.4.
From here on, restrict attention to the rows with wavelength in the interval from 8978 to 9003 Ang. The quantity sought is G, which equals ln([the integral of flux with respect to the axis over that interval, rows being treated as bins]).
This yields 6.10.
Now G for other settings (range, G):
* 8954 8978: 6.06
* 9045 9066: 5.87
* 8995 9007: 5.29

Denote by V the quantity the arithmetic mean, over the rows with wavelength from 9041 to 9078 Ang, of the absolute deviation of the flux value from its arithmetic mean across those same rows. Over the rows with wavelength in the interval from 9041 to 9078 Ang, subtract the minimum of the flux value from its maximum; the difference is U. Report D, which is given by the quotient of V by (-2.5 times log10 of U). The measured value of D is -0.77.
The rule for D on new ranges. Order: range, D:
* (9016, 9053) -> -0.71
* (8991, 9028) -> -0.54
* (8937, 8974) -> -0.69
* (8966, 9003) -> -0.82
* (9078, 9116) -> -0.61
